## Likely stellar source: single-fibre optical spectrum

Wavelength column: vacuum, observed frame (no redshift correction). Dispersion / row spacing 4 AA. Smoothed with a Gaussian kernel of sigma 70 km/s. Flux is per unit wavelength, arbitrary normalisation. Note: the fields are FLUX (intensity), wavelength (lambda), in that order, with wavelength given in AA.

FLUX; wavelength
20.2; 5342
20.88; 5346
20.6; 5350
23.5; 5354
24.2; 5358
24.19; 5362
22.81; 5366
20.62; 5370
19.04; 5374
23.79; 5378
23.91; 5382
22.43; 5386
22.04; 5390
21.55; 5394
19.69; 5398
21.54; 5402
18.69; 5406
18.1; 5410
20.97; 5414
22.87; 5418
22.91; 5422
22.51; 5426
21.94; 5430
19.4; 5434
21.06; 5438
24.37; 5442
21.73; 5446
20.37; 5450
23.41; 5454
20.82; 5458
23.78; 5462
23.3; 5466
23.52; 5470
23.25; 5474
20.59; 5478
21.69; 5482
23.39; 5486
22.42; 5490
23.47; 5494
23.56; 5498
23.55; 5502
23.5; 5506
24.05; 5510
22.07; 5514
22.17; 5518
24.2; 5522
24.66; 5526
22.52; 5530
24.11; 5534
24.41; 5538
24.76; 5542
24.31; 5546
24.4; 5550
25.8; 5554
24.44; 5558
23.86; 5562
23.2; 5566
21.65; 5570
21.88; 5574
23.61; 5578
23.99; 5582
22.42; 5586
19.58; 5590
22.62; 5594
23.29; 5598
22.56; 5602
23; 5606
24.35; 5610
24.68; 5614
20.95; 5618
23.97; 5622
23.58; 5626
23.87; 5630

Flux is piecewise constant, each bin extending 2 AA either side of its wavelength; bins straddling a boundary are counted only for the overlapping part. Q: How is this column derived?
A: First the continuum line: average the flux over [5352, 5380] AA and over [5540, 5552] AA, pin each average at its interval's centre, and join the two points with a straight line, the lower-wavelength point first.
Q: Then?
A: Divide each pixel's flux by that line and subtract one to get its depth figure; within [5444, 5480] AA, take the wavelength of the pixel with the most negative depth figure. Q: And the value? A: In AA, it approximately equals 5478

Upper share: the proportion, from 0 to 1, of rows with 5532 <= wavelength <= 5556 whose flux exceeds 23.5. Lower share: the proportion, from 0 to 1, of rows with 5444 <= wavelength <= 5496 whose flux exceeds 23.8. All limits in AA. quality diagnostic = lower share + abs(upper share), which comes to 1.00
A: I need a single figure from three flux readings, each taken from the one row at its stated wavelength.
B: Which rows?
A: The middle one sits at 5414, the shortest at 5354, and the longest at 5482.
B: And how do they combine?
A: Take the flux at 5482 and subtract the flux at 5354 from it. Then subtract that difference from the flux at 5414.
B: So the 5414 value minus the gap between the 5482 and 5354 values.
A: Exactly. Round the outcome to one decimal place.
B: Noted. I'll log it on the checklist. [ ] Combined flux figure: 22.8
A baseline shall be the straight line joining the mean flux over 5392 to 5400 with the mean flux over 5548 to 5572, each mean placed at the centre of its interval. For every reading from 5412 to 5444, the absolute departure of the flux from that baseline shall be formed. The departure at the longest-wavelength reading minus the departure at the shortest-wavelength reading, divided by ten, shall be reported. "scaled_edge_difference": 0.28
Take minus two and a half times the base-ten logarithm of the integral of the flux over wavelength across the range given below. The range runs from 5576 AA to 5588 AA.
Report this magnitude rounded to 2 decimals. -6.12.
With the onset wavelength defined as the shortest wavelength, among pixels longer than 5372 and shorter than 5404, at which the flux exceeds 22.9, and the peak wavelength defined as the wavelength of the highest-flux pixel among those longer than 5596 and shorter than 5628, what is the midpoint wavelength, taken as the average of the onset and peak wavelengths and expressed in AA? 5496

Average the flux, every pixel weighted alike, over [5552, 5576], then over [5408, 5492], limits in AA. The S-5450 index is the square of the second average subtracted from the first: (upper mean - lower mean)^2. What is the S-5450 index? 2.1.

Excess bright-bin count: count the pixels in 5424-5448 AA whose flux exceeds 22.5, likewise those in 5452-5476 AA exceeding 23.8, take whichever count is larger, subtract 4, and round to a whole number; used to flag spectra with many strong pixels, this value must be -2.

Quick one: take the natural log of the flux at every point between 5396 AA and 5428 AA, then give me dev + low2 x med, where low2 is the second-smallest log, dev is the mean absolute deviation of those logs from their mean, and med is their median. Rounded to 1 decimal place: 9.0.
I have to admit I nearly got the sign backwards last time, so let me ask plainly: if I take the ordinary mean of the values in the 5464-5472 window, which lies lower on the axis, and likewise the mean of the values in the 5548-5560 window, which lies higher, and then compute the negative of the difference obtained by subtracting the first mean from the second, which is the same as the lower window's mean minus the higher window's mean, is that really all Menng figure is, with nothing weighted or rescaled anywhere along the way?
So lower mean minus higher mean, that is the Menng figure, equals -1.5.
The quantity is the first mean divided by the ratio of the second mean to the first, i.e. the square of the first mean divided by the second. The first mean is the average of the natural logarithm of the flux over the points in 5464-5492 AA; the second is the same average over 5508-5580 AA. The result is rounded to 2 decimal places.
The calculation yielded 3.07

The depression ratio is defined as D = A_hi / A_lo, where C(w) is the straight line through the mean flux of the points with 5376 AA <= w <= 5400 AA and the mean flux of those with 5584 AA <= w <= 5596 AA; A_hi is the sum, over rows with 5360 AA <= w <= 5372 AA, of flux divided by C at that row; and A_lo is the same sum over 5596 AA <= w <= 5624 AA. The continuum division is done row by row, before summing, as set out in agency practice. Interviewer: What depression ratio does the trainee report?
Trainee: 0.40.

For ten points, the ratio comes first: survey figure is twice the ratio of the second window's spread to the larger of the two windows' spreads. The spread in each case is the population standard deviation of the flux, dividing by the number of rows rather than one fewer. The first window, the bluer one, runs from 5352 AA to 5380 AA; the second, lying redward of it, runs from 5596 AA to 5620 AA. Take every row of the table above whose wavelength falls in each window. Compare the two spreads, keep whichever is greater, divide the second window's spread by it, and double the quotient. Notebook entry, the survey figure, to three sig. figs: 1.32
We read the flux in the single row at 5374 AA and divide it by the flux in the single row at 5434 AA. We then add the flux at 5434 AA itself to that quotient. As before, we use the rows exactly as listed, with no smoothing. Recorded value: 20.4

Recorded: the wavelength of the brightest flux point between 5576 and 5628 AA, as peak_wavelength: 5614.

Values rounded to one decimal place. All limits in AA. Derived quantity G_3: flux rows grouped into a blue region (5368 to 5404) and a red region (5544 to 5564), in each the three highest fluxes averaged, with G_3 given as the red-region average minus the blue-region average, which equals 1.5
